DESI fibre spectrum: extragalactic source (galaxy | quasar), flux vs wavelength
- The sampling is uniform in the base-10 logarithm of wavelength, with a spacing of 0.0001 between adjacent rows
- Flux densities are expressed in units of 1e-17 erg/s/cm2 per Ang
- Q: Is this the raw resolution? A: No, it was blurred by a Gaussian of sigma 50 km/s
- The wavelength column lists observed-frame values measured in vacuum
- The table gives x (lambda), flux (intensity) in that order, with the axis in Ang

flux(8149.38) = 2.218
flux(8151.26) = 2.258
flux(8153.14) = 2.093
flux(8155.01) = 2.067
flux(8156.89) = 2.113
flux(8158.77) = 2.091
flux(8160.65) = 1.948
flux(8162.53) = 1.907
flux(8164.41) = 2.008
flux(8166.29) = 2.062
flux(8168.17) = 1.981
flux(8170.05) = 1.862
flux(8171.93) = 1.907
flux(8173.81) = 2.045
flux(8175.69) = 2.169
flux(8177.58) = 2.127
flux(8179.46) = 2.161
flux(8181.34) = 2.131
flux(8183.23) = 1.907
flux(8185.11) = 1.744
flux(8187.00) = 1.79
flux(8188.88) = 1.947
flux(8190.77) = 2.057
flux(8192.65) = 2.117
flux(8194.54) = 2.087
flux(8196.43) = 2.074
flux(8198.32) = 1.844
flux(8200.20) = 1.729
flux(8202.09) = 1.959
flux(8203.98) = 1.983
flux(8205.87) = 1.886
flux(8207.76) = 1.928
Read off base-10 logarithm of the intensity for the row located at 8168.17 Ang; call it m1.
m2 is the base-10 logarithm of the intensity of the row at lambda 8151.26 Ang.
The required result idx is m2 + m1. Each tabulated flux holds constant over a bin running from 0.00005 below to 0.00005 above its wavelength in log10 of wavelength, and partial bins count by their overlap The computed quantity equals 0.65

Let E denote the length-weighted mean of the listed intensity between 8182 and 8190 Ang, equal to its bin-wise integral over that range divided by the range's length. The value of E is 1.86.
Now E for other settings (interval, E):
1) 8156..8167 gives 2.02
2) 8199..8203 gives 1.85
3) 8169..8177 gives 2.00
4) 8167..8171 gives 1.93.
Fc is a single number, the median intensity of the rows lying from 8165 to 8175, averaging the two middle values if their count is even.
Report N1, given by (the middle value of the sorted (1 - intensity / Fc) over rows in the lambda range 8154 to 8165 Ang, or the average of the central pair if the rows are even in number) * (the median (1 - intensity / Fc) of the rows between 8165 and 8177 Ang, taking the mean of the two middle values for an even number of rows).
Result 0.0005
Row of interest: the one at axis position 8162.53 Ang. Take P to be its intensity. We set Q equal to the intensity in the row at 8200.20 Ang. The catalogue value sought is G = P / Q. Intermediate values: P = 1.907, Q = 1.729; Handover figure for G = 1.10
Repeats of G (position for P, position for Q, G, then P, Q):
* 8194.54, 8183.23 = 1.09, 2.087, 1.907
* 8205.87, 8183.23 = 0.99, 1.886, 1.907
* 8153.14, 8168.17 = 1.06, 2.093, 1.981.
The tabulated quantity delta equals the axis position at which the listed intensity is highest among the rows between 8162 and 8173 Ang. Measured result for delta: 8166.29 Ang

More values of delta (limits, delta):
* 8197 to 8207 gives 8203.98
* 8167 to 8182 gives 8175.69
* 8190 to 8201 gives 8192.65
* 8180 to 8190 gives 8181.34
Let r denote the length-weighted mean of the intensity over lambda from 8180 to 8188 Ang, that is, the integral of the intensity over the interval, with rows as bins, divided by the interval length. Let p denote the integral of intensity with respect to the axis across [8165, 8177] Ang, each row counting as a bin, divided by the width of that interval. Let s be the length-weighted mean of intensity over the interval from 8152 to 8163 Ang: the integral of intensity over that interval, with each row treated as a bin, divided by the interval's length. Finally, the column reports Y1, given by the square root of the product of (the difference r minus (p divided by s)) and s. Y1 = 1.376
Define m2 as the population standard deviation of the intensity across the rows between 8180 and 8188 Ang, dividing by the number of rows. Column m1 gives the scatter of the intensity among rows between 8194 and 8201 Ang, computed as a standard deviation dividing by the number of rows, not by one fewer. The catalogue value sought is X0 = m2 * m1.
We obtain 0.0228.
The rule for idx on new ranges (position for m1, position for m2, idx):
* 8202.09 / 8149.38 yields 0.64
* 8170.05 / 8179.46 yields 0.60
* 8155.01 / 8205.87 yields 0.59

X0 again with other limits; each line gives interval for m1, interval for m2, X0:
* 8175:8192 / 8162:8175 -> 0.0109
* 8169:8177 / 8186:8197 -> 0.0136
